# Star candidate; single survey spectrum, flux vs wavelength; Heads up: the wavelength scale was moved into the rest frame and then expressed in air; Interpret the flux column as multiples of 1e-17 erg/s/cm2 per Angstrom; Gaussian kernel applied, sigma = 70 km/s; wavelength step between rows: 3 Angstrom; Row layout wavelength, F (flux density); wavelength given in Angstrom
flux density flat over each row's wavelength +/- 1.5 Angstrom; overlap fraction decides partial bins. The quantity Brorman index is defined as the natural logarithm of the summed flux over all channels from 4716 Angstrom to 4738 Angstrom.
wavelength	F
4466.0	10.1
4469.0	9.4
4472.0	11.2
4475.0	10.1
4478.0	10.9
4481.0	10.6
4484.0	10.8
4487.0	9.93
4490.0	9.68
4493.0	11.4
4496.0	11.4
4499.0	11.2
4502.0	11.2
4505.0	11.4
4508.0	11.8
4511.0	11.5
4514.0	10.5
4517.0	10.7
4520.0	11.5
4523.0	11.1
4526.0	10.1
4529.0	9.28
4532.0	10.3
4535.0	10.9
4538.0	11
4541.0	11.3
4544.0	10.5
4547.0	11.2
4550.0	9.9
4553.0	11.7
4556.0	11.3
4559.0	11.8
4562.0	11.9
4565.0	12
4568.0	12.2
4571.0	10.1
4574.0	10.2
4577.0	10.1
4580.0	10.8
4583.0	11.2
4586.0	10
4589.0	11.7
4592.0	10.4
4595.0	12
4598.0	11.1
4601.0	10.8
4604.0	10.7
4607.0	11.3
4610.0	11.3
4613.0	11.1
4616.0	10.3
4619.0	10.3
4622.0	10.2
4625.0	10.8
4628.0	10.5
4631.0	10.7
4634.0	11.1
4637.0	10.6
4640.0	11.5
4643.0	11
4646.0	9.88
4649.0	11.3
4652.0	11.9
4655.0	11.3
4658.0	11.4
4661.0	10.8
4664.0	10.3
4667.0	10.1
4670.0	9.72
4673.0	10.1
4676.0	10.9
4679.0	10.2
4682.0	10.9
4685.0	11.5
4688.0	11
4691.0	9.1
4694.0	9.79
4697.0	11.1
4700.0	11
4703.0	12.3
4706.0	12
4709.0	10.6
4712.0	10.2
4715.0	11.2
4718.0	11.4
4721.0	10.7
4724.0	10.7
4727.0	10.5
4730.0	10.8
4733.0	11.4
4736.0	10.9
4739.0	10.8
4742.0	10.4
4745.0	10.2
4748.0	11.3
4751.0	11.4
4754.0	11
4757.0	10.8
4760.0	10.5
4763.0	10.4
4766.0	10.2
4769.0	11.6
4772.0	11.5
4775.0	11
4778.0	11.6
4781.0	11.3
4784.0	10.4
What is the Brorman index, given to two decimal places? 4.34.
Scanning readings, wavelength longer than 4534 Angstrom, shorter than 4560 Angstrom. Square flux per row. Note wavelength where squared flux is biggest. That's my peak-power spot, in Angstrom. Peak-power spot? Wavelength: 4559.0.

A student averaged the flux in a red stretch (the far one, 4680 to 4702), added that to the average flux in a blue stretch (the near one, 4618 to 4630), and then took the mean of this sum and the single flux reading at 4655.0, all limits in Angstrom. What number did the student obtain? 16.2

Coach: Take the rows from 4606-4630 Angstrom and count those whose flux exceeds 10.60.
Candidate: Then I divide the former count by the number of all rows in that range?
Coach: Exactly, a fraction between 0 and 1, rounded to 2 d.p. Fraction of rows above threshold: 0.50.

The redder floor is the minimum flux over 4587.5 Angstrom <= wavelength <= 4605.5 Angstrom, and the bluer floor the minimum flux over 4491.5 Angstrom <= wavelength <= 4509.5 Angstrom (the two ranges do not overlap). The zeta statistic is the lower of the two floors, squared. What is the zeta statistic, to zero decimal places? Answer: 108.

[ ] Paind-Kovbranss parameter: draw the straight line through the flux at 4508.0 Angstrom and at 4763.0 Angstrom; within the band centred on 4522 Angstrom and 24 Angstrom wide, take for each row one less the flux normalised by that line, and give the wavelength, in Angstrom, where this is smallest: 4520.0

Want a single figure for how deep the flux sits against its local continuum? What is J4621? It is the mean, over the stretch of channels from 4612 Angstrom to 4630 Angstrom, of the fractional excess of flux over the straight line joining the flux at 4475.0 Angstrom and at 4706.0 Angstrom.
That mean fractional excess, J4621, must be -0.07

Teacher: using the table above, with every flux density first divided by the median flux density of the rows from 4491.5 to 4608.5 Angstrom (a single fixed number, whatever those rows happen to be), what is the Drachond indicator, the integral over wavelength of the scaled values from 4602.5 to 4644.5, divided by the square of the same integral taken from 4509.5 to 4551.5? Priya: 0.0252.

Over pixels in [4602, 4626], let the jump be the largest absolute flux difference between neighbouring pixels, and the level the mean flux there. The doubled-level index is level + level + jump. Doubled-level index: 22.3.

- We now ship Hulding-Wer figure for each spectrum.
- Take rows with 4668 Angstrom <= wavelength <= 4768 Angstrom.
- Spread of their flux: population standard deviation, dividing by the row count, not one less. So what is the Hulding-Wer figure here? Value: 0.64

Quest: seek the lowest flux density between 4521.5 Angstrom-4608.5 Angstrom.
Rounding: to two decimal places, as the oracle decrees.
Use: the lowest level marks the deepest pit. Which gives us 9.28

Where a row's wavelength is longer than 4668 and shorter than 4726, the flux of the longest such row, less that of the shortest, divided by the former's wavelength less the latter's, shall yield 0.018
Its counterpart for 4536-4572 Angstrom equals -0.027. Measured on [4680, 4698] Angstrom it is 0.013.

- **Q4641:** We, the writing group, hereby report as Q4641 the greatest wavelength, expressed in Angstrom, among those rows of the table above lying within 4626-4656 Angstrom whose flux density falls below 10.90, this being 4646.0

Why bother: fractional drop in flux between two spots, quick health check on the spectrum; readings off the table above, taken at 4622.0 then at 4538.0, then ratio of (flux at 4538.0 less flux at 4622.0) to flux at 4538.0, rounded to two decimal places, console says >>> 0.07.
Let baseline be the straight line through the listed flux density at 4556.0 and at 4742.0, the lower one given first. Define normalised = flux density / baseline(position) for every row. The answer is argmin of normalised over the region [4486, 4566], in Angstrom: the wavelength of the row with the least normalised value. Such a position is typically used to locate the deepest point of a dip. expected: 4529.0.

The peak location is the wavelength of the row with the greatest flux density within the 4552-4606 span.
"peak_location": 4568.0 Angstrom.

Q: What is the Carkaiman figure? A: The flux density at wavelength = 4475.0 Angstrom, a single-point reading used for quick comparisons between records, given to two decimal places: 10.10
